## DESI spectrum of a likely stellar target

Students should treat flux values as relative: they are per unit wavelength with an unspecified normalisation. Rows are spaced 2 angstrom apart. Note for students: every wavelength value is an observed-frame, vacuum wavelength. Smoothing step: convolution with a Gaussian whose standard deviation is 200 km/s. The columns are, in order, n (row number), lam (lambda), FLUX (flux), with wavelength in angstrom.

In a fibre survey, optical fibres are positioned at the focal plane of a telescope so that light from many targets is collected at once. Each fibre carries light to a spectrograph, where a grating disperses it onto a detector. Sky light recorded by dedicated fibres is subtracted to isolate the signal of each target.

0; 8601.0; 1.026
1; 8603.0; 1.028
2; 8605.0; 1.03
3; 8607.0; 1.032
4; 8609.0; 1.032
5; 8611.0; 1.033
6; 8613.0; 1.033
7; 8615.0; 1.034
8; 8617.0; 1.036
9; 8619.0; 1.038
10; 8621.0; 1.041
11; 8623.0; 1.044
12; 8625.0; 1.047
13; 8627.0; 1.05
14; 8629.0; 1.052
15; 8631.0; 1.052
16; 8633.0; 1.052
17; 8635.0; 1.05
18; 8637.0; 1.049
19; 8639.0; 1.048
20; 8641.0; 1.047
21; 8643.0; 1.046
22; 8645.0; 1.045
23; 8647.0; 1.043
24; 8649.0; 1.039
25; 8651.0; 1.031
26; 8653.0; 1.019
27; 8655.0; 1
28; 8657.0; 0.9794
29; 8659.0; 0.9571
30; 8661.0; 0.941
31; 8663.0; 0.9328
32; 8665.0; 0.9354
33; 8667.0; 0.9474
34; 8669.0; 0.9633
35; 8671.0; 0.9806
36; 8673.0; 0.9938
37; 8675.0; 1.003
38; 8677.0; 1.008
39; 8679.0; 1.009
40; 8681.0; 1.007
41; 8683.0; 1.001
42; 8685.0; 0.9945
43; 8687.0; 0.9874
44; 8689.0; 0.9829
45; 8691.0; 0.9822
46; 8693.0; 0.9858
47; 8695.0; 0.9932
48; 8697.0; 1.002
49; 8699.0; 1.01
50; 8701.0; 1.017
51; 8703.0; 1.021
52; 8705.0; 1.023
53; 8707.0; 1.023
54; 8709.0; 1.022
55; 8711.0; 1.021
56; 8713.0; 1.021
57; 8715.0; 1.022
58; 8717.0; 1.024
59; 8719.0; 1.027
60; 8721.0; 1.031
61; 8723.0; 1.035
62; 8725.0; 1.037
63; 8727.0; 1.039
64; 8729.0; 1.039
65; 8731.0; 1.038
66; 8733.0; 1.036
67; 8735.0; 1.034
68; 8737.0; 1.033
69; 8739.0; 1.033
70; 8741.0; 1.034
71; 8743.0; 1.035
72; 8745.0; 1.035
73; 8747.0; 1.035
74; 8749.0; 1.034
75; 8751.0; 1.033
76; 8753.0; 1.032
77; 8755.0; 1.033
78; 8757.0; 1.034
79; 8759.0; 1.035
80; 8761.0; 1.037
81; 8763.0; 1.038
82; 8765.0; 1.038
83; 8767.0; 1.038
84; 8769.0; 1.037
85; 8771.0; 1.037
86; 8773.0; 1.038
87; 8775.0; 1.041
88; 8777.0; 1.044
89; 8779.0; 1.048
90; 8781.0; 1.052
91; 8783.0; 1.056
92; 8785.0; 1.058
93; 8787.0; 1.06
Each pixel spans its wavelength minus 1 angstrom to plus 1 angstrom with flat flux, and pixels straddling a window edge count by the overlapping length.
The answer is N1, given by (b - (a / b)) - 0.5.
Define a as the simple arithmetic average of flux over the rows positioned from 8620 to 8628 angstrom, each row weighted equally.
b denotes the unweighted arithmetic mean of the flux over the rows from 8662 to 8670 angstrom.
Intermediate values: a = 1.05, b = 0.945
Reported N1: -0.662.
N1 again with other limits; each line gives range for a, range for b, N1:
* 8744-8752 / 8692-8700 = -0.539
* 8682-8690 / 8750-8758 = -0.427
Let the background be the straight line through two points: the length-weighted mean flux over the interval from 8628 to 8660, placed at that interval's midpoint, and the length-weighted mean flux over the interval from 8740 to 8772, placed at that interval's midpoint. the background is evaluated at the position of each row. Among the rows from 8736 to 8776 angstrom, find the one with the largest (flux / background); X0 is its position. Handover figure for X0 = 8775.0 angstrom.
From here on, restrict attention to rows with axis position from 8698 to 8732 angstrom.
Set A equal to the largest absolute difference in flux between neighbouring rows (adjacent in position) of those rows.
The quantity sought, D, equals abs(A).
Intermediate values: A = 0.007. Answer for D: 0.007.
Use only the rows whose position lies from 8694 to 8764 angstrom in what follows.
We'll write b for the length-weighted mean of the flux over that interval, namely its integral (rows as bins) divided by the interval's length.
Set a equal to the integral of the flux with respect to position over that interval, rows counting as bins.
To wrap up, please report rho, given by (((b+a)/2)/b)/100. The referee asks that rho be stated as 0.355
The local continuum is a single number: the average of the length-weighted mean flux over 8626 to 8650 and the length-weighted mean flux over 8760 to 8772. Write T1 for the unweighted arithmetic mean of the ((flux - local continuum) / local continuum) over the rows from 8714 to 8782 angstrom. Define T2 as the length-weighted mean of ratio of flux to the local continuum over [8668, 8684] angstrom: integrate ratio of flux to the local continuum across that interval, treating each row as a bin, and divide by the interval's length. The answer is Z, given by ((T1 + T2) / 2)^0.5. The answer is 0.689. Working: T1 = -0.007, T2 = 0.955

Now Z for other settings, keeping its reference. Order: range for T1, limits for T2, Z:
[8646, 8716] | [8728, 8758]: 0.689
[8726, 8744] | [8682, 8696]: 0.686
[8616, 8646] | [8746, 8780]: 0.707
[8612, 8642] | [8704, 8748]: 0.704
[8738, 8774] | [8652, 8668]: 0.677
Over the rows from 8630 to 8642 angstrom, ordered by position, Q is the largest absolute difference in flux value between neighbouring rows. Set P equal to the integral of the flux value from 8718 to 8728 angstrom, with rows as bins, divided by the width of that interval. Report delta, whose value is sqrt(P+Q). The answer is 1.02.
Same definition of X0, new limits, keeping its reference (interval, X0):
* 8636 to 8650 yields 8637.0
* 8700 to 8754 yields 8727.0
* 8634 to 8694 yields 8635.0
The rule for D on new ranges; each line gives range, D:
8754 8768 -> 0.002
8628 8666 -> 0.022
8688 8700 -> 0.009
